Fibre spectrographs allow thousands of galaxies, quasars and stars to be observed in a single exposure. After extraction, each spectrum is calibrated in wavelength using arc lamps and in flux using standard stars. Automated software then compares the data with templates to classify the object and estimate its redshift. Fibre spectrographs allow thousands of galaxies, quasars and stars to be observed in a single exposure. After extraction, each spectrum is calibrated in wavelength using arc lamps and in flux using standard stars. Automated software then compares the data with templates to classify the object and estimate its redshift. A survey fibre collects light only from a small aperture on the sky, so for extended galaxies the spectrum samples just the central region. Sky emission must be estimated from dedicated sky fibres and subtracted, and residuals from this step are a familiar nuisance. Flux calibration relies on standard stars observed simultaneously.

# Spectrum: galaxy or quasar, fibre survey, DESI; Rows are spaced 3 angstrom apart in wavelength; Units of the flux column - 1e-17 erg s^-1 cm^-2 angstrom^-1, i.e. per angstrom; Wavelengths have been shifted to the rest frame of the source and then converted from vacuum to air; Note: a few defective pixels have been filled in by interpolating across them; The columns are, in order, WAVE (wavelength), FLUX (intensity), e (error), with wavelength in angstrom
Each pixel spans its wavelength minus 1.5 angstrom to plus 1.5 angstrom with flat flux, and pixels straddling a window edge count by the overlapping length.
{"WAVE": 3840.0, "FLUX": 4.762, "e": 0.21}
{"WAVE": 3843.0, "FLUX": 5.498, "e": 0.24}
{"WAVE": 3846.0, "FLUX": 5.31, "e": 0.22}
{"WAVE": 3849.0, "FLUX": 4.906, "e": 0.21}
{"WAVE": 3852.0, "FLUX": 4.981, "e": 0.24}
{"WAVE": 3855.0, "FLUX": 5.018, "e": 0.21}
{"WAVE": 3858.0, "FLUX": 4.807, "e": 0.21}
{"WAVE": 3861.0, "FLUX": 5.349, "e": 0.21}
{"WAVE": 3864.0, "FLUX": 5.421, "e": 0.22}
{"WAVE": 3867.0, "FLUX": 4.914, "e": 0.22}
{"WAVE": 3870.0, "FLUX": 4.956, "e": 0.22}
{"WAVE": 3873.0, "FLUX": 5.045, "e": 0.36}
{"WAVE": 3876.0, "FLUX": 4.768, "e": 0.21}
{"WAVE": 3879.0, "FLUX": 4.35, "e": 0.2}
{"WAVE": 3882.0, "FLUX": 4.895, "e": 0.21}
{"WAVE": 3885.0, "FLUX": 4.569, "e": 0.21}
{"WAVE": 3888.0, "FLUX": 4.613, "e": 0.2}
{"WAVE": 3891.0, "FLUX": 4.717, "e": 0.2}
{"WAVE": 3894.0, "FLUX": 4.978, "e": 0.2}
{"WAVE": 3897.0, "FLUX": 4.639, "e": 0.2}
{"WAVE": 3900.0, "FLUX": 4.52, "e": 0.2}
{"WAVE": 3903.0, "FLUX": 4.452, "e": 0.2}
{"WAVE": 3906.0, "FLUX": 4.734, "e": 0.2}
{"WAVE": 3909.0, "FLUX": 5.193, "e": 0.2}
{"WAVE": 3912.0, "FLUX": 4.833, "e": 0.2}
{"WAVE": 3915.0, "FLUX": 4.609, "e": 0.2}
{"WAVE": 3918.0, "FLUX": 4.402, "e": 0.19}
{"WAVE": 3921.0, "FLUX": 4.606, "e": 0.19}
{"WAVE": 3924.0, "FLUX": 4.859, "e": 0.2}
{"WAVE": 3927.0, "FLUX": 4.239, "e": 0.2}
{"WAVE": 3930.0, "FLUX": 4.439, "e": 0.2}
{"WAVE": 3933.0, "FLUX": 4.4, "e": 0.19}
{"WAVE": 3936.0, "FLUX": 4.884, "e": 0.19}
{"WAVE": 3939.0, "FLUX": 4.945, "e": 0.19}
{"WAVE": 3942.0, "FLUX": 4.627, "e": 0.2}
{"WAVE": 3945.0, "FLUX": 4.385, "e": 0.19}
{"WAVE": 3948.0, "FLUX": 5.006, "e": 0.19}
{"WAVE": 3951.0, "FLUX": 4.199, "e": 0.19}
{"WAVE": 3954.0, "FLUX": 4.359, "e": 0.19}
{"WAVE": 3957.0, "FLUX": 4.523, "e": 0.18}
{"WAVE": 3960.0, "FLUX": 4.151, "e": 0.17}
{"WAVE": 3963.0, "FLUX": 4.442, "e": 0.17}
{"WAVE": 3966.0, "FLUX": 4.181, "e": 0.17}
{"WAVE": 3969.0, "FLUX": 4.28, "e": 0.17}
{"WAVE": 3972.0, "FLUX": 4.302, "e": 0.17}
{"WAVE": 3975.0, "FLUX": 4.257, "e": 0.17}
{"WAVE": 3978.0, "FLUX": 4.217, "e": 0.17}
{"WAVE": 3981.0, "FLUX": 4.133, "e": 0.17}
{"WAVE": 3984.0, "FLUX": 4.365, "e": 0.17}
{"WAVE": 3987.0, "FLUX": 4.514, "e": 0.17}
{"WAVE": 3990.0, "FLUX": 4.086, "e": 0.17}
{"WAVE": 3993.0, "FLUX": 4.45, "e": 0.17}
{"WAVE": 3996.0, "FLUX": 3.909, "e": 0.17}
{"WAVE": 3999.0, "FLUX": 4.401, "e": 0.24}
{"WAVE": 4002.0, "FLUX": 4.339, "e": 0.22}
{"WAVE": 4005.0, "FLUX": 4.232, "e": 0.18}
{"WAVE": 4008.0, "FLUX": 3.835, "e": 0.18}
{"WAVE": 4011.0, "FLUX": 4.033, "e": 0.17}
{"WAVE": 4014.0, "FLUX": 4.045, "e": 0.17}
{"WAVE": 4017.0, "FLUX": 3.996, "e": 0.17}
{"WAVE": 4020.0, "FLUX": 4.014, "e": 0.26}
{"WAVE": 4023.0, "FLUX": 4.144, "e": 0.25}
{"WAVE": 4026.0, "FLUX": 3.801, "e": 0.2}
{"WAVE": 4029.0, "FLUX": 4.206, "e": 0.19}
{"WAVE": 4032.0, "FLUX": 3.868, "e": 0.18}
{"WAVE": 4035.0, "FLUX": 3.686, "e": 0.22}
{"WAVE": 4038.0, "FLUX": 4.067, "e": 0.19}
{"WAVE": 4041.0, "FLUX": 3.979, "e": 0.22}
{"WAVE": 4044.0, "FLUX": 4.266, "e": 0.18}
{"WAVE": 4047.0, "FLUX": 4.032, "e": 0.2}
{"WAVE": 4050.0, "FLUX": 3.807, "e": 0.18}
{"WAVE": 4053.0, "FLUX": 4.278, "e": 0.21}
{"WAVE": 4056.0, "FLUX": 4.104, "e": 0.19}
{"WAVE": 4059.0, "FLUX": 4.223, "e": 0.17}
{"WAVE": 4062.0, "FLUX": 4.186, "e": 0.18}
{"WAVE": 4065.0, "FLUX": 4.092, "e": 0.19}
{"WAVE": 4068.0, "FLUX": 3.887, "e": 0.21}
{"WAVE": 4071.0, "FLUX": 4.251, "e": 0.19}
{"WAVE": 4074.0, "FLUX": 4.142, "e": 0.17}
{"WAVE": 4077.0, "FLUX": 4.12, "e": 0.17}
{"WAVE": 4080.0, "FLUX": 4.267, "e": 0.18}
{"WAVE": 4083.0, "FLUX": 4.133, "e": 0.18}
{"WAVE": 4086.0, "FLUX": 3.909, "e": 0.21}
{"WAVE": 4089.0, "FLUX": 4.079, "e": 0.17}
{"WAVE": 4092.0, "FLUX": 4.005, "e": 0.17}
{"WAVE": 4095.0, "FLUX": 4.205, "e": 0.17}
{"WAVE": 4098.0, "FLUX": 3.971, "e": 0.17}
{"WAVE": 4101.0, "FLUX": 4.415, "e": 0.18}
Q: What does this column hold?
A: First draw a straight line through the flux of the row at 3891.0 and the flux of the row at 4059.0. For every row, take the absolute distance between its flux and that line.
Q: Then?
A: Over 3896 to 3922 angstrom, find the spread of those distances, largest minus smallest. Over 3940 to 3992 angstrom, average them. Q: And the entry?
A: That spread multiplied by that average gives 0.107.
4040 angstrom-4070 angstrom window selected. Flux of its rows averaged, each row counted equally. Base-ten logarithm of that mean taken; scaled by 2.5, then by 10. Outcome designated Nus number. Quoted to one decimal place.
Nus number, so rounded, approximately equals 15.3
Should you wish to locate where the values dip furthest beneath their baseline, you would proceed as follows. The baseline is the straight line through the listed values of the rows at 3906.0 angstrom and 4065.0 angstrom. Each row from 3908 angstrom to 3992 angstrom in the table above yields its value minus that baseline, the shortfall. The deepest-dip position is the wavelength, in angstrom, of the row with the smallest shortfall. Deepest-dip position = 3927.0 angstrom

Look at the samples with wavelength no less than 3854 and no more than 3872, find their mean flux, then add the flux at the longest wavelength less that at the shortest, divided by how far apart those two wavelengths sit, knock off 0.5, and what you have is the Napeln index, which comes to 4.57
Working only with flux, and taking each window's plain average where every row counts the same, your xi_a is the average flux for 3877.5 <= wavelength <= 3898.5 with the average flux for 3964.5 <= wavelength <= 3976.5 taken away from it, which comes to 0.43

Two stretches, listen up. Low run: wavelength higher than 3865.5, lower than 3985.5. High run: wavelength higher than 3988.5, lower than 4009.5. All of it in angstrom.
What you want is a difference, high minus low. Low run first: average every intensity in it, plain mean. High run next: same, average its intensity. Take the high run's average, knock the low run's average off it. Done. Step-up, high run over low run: -0.40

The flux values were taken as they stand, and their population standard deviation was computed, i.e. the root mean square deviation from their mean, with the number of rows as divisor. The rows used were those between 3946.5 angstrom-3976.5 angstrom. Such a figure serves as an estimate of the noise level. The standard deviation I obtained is 0.24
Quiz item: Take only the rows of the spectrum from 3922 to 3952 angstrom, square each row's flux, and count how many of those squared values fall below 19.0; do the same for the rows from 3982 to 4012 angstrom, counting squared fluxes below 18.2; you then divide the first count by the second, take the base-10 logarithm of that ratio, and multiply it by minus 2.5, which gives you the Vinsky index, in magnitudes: 1.0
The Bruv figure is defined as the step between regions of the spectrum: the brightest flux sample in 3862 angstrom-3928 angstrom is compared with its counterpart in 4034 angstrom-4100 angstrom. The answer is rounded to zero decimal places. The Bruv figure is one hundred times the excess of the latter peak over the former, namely -114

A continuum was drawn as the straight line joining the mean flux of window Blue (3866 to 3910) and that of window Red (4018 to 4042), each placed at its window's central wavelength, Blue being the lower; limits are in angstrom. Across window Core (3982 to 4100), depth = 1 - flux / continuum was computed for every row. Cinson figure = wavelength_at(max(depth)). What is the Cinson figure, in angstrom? 4035.0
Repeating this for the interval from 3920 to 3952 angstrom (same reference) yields 3927.0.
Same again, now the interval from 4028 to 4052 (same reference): 4035.0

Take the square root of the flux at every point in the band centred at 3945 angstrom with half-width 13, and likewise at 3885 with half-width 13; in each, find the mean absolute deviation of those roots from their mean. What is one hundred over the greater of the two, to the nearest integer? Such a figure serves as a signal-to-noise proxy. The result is 1769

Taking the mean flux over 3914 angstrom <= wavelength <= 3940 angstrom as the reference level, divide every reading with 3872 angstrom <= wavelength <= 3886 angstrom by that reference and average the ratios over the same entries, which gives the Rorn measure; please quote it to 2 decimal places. 1.03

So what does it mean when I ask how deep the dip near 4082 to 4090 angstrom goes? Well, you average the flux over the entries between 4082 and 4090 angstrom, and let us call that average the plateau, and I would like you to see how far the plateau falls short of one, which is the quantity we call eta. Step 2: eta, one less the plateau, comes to -3.0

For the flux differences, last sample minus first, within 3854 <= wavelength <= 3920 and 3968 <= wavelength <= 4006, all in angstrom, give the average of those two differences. -0.33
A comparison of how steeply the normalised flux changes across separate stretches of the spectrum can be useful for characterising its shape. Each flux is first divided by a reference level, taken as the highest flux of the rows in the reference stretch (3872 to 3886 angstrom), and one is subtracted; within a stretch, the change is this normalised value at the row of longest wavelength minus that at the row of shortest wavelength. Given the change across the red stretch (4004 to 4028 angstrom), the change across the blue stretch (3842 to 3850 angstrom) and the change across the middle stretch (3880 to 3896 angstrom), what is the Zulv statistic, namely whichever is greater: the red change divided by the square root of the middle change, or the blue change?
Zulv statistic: -0.12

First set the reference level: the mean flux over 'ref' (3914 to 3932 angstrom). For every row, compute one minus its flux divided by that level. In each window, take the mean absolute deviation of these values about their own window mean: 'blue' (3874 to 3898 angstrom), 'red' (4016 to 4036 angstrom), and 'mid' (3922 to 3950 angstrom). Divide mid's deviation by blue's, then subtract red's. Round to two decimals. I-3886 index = 1.65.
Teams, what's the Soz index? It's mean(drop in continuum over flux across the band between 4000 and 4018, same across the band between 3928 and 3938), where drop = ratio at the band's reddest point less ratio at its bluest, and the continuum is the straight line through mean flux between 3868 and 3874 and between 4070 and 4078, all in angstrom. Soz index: -0.015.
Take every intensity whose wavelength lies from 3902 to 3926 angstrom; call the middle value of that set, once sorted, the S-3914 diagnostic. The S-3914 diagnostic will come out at 4.67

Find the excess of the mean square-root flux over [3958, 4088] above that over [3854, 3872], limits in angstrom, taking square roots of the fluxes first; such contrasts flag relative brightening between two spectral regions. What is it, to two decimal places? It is -0.22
